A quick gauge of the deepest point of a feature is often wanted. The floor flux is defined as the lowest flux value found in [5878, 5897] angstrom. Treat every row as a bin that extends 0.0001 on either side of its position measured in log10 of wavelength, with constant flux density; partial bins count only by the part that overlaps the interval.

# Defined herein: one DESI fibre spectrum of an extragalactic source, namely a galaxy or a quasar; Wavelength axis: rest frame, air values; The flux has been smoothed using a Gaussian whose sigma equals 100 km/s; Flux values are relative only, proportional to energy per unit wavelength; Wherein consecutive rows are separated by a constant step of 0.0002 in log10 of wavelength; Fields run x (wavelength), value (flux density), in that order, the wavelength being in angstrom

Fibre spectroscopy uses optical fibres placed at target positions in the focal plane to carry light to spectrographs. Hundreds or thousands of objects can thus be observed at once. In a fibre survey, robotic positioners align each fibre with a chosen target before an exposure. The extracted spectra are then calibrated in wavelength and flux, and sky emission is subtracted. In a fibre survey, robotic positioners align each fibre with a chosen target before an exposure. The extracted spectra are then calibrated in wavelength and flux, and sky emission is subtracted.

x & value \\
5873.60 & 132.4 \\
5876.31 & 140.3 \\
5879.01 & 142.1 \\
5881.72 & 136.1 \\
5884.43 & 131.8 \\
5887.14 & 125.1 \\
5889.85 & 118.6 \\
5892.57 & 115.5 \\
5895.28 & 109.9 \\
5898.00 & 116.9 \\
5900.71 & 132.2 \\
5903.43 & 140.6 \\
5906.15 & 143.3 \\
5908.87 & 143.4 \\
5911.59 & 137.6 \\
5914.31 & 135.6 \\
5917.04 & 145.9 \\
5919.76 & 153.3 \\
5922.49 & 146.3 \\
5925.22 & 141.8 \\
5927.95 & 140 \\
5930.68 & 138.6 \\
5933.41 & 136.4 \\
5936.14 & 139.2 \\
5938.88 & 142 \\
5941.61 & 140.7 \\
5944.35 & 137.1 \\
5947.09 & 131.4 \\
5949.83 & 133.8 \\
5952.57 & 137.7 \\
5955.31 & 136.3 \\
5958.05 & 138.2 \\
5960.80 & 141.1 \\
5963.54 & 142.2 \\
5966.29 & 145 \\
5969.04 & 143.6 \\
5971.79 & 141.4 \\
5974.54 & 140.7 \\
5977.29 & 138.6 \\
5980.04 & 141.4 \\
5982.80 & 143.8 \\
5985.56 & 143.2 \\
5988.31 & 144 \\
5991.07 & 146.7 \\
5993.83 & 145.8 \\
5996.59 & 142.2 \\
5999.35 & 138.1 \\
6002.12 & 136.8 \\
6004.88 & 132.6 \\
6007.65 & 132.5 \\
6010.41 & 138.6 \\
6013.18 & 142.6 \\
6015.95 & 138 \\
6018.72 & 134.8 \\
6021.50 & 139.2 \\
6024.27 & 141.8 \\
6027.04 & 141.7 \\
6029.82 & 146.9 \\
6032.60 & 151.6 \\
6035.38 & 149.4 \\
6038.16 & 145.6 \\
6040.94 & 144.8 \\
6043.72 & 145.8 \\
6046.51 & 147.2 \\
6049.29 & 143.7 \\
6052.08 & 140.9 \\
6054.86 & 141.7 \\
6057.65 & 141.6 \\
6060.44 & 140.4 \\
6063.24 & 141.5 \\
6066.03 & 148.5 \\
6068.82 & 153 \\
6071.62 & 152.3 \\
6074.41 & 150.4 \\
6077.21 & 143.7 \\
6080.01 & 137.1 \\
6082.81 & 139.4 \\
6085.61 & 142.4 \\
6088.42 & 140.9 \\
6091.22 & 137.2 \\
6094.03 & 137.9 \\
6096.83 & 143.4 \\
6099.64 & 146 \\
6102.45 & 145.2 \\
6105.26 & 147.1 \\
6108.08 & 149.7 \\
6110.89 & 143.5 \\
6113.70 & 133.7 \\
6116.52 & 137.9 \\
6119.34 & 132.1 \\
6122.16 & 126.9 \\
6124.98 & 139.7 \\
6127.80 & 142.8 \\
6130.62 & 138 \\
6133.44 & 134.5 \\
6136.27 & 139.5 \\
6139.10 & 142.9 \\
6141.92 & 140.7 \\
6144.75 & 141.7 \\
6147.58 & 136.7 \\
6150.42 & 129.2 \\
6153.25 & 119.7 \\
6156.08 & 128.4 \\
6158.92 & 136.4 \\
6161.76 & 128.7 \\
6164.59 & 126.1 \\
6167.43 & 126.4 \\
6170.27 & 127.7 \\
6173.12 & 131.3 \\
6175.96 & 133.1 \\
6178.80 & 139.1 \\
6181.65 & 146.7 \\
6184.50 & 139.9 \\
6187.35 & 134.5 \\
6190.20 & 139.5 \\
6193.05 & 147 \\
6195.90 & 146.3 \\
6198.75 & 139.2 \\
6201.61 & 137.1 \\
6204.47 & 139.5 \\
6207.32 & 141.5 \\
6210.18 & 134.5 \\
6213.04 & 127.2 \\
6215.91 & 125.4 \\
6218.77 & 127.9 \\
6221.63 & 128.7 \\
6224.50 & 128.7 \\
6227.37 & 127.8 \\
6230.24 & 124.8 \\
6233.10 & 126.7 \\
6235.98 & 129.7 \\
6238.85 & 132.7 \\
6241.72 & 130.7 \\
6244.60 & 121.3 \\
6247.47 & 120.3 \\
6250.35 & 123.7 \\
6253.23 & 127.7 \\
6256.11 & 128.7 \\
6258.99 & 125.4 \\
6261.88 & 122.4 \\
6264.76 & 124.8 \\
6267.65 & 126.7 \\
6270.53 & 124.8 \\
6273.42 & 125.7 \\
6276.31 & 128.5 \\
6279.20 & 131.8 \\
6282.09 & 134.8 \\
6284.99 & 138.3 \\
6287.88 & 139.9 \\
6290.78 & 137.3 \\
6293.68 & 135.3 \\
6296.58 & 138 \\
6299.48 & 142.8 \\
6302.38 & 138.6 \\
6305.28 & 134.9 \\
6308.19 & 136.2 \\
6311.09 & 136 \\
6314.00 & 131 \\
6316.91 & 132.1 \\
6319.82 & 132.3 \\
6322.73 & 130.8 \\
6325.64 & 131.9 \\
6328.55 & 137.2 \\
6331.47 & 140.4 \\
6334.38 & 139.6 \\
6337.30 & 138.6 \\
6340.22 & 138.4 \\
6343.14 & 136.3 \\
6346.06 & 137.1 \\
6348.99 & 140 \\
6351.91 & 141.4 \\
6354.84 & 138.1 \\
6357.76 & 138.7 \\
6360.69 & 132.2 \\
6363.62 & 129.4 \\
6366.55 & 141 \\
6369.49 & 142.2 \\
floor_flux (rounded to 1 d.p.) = 109.9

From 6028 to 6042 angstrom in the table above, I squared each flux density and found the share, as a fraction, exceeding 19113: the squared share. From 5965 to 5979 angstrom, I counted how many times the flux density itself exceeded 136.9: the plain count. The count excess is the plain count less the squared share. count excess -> 4.0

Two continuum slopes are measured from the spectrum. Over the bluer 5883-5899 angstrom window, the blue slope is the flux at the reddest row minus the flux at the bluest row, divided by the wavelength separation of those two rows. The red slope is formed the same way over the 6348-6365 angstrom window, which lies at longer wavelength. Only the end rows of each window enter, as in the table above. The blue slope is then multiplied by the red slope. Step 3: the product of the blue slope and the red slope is 0.8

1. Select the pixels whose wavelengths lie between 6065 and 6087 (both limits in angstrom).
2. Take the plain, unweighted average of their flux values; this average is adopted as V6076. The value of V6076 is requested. 146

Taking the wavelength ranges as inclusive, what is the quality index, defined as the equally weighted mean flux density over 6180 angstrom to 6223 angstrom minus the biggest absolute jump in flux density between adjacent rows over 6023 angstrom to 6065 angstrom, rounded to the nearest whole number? 132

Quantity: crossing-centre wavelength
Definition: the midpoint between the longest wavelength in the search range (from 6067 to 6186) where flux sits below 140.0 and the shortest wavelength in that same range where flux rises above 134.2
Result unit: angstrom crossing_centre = 6126.7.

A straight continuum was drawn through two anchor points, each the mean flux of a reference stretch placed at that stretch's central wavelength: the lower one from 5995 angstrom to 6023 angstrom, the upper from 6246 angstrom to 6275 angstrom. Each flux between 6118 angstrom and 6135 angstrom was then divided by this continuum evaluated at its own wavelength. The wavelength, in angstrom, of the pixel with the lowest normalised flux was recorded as 6122.16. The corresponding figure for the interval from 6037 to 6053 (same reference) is 6052.08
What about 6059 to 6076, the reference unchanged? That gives 6060.44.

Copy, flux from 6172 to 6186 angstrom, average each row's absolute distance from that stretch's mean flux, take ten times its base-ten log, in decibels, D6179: 6.7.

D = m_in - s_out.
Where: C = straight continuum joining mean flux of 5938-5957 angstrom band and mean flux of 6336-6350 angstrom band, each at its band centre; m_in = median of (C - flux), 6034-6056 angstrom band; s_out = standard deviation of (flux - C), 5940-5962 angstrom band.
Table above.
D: -11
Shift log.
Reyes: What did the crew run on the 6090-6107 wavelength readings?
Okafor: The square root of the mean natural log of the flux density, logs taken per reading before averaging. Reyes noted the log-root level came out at 2.23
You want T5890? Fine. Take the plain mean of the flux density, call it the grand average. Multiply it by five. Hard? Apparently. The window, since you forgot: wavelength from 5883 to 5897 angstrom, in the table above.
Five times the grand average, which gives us 601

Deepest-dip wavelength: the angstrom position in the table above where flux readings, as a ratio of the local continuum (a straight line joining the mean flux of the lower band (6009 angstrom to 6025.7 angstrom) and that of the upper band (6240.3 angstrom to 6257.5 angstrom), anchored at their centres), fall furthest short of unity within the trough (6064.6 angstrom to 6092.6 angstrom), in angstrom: 6080.01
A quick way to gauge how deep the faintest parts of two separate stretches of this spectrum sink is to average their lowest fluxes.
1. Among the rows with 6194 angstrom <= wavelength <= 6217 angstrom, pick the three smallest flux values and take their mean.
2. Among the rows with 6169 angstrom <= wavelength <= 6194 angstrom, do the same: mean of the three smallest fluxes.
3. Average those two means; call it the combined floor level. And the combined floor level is 130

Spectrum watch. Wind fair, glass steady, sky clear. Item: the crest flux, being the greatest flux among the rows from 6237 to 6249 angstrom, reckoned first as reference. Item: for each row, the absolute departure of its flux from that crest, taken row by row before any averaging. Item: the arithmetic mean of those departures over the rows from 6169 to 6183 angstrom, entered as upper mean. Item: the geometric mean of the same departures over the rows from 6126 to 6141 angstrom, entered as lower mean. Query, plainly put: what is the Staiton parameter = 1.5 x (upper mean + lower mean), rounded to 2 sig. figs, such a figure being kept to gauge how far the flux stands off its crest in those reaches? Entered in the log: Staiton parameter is 17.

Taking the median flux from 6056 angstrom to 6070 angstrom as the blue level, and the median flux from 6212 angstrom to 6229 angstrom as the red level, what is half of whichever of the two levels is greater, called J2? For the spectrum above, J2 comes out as 70.8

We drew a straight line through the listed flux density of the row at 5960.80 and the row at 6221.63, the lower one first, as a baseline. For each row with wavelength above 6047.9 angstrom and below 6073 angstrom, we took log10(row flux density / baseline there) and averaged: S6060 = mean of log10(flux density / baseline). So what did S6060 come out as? 0.026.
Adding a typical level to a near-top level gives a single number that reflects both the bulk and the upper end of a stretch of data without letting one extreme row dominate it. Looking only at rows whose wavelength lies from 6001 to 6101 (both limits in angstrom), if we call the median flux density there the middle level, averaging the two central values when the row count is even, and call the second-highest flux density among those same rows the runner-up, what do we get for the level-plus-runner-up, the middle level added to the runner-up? 294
